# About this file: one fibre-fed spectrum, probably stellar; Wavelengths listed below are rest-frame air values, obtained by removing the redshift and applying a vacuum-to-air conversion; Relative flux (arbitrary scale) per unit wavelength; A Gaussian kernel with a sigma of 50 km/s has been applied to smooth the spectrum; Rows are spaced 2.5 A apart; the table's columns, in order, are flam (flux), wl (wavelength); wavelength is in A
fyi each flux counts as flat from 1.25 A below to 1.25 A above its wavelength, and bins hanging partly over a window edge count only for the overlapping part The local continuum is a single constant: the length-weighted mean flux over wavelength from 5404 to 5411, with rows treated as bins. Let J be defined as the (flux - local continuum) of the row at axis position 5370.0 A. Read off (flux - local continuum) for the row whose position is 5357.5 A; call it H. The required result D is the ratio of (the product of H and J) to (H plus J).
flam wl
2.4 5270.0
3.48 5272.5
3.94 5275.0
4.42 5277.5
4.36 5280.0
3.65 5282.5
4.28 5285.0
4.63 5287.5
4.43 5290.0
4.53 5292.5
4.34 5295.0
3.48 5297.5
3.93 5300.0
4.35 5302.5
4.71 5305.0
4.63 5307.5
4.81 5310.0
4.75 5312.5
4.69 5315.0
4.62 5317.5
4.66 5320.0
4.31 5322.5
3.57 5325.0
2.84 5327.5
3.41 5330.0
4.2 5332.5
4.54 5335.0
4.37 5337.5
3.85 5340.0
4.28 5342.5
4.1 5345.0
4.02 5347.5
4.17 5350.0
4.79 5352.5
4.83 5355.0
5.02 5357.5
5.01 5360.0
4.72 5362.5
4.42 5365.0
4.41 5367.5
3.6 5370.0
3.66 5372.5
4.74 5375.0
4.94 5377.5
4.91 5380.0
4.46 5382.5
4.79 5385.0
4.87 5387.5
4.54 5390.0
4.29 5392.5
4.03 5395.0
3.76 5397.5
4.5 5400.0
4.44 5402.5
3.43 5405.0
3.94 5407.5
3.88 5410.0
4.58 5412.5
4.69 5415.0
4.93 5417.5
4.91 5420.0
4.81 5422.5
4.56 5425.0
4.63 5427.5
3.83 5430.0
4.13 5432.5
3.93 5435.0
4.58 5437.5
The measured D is -0.18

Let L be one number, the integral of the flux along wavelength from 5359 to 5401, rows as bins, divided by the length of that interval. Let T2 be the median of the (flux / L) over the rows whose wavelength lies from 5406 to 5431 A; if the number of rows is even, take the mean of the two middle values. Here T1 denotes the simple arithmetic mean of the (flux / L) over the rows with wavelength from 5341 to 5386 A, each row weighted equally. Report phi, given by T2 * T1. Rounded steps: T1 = 1.01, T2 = 1.04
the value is 1.05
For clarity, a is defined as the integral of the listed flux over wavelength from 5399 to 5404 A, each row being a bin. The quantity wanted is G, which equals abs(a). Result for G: 22.1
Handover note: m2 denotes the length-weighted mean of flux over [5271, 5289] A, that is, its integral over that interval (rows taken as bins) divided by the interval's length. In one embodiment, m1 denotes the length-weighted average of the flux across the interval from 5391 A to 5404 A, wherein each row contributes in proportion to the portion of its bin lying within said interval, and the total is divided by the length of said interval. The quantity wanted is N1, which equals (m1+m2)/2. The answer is 4.1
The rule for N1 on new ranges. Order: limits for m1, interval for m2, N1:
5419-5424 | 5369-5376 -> 4.4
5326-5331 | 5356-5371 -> 3.8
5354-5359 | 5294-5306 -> 4.5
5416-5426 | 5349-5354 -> 4.7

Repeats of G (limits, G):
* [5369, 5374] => 18.4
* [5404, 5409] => 18.5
